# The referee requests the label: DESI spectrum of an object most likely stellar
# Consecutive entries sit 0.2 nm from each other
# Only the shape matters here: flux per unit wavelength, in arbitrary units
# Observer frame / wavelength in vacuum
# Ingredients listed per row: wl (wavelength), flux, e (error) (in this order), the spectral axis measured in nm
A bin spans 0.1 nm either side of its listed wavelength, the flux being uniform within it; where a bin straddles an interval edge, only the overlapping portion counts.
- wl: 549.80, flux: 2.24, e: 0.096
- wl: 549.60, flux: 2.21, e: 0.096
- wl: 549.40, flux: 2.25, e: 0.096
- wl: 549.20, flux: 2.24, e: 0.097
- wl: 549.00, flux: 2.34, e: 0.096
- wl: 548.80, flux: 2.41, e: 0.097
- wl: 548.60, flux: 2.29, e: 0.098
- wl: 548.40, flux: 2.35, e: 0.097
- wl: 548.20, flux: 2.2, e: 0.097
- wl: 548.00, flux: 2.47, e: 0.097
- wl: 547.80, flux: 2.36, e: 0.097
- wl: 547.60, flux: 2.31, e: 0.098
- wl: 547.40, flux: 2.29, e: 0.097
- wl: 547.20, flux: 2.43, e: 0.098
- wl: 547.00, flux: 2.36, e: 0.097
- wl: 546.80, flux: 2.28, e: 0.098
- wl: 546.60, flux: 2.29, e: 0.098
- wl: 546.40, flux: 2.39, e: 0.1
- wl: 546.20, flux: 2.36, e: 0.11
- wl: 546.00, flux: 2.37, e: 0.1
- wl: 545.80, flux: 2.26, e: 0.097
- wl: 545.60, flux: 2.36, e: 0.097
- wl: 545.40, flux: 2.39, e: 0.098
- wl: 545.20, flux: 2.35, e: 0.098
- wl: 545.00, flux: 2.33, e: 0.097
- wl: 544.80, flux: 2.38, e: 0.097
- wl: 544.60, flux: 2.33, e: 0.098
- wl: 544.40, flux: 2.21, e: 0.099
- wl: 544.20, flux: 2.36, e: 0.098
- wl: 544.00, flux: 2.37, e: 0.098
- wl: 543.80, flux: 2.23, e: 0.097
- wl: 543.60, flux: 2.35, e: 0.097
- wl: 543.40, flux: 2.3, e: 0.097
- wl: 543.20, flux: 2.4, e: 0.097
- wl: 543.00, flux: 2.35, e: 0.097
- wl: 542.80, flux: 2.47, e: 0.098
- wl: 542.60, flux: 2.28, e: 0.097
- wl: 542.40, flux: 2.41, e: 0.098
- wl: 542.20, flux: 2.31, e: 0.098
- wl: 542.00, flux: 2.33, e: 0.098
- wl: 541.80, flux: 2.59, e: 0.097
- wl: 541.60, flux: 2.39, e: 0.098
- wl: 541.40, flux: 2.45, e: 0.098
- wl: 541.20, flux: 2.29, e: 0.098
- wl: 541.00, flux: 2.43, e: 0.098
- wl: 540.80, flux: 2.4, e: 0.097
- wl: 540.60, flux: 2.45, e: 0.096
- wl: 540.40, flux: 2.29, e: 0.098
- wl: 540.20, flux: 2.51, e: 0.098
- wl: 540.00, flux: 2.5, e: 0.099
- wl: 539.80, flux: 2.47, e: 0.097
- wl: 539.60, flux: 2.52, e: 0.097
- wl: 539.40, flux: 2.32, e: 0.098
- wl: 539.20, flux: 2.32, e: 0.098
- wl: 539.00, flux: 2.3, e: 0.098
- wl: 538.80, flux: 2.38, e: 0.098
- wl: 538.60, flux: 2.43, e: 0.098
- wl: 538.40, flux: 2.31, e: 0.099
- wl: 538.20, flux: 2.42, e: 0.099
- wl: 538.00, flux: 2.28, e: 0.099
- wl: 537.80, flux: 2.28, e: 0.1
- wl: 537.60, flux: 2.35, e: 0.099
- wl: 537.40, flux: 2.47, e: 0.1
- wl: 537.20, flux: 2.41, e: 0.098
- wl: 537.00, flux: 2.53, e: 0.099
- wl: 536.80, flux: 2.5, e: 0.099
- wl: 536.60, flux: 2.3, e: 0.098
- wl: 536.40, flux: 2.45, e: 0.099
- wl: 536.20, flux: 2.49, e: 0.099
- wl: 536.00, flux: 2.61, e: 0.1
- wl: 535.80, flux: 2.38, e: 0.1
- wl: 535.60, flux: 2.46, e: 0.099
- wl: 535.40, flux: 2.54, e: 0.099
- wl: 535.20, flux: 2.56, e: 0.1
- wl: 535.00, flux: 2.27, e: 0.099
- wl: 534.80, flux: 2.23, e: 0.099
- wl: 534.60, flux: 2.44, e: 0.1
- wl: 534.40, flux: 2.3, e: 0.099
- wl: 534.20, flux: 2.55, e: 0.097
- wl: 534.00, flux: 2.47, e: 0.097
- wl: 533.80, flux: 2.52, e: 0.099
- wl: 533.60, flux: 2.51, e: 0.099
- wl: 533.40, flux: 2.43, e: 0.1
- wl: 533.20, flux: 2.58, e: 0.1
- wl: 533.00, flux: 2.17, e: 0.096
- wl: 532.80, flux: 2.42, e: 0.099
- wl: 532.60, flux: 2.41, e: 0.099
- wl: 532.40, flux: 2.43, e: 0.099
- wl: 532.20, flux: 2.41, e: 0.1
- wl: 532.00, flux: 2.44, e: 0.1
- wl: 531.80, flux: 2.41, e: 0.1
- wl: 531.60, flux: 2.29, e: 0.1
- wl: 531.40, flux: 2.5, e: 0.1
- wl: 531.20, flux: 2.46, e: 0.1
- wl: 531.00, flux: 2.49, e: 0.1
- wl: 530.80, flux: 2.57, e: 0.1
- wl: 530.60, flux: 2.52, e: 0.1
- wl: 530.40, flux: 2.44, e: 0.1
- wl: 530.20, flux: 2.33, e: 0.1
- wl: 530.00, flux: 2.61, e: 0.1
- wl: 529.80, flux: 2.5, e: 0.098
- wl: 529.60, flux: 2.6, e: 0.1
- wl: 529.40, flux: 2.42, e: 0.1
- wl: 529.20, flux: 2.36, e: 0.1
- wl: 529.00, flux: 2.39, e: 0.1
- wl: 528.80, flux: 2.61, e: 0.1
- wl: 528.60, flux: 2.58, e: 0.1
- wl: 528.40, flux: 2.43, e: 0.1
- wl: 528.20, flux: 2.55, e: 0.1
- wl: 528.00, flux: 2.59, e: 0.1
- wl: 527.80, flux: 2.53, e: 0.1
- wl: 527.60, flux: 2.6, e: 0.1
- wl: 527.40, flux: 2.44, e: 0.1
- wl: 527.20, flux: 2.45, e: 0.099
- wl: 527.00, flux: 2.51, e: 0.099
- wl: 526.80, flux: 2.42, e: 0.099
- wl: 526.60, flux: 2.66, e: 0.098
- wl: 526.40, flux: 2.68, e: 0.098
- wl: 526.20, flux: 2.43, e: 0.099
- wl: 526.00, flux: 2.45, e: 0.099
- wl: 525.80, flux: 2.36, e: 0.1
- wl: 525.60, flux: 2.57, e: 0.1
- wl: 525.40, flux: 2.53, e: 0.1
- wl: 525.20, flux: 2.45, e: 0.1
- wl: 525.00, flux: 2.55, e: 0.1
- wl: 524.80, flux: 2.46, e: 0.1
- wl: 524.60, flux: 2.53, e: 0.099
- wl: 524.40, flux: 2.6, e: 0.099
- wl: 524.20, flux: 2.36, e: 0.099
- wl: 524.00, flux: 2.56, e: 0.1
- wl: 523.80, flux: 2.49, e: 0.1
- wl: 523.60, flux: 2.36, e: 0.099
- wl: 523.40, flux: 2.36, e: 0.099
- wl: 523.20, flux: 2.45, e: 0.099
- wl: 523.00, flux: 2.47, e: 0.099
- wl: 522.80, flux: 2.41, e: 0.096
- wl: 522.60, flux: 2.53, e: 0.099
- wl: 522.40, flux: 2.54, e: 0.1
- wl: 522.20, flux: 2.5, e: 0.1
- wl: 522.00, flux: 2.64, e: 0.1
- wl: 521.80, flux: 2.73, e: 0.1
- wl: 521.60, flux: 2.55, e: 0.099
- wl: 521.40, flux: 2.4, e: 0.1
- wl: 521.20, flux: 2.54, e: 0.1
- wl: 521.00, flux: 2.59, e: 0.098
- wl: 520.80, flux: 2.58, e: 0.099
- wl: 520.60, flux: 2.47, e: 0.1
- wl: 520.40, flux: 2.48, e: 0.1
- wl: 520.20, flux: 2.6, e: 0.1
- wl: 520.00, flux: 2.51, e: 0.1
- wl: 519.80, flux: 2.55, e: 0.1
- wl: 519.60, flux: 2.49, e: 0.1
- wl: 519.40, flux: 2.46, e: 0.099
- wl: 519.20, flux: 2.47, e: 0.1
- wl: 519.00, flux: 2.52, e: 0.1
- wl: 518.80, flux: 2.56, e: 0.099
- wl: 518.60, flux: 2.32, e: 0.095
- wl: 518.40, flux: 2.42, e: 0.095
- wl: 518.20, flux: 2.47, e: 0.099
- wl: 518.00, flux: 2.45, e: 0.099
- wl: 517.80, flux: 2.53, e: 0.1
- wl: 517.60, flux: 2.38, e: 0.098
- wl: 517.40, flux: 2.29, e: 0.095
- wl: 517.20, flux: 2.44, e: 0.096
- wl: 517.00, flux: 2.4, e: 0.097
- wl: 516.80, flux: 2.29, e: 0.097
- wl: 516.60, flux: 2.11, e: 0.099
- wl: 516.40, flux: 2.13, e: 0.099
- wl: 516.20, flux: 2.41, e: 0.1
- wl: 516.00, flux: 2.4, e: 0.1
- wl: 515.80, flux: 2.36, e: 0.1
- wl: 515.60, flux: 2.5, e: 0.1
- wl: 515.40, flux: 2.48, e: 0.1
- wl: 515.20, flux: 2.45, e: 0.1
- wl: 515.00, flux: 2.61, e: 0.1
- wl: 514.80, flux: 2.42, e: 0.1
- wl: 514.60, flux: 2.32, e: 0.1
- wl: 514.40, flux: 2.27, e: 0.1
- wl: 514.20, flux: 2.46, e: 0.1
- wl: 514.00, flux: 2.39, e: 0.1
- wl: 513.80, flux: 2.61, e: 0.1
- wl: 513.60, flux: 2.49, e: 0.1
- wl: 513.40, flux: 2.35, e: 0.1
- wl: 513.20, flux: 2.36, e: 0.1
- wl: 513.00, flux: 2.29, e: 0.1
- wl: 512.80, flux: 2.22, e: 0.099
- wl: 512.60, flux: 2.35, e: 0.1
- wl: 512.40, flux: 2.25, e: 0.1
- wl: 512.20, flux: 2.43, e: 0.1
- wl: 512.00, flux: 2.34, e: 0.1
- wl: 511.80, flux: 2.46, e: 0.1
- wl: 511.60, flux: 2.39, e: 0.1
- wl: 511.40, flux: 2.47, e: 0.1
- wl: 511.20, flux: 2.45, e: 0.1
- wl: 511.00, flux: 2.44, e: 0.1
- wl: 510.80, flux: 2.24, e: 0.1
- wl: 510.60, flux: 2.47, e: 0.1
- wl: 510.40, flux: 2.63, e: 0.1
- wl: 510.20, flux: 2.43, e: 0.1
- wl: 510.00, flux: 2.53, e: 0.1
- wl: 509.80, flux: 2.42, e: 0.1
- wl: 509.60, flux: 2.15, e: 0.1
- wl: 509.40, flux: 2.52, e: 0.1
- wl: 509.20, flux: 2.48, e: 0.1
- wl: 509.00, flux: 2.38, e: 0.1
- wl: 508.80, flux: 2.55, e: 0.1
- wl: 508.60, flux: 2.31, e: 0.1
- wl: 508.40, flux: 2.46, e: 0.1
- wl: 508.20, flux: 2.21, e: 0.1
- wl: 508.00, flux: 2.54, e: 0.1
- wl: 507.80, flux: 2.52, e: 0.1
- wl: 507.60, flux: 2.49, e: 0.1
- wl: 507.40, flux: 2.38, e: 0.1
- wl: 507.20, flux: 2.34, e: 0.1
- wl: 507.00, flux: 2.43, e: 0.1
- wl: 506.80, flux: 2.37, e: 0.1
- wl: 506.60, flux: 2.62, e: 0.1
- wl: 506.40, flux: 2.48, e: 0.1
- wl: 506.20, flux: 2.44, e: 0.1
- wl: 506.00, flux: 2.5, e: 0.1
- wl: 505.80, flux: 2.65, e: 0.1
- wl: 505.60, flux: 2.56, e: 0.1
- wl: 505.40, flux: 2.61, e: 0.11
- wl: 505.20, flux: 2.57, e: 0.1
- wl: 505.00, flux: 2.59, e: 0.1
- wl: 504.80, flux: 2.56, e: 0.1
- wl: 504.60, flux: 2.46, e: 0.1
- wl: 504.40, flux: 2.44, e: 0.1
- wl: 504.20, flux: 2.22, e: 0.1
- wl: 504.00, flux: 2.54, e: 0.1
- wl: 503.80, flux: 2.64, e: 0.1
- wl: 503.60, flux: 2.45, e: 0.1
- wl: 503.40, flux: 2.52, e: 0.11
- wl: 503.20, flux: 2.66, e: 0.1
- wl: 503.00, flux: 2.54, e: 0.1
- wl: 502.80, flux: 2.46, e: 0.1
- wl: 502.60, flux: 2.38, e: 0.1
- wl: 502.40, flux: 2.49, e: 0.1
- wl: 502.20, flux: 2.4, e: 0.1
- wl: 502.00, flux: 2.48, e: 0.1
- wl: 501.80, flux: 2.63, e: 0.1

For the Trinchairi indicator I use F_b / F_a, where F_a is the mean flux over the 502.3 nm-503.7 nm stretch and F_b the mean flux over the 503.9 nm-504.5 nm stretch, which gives 0.960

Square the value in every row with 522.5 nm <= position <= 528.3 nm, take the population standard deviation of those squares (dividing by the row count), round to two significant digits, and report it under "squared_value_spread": 0.43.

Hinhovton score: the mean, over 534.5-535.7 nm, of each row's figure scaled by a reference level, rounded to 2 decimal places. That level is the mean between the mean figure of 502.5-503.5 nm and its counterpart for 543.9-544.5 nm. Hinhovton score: 1.00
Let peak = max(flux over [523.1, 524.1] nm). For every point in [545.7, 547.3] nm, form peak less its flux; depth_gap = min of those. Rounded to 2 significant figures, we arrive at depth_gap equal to 0.13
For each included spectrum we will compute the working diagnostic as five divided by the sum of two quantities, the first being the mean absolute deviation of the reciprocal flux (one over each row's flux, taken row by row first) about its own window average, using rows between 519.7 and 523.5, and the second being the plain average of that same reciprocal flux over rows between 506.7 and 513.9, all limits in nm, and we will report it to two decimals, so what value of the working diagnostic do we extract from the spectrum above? 11.72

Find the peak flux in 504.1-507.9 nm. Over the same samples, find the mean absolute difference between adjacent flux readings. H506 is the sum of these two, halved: 1.368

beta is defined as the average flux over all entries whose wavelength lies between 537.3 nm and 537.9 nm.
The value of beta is 2.37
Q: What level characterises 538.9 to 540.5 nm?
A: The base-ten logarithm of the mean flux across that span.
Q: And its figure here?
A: 0.381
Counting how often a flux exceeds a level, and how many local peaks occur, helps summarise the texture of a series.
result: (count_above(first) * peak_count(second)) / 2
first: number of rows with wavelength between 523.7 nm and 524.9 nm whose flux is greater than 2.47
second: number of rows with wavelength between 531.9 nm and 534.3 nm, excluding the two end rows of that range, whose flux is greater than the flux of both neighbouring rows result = 8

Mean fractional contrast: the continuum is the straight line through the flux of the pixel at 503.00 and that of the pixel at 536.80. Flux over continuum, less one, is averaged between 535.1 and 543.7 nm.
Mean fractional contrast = -0.035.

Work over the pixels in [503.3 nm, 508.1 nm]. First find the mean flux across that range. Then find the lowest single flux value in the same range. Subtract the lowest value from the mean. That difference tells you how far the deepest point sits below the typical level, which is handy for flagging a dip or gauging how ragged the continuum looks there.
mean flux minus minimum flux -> 0.28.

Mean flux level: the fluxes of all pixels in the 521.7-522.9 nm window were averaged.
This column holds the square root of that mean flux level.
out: 1.599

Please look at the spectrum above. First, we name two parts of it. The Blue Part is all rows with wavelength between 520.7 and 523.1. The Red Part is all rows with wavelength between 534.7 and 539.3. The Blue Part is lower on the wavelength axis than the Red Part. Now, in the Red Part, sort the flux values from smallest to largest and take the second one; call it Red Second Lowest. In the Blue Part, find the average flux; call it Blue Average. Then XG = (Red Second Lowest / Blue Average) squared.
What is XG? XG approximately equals 0.799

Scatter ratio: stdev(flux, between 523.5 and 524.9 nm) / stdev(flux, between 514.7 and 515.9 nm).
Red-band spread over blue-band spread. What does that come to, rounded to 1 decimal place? 1.1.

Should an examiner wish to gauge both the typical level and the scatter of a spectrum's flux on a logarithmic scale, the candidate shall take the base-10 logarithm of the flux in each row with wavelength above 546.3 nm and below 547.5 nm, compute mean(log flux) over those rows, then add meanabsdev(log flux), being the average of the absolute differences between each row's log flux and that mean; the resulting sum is 0.379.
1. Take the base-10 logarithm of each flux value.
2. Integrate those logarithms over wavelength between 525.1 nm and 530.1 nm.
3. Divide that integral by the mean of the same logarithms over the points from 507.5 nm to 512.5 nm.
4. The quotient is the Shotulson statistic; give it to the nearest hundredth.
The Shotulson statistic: 5.20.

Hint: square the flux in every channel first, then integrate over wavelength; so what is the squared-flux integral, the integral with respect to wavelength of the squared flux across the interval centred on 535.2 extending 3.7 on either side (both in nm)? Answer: 43.3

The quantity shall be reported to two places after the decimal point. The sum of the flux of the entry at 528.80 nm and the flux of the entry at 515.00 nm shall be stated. 5.22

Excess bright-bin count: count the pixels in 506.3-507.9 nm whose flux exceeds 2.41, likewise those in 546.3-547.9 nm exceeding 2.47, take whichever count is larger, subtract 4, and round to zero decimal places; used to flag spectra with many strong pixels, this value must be 1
